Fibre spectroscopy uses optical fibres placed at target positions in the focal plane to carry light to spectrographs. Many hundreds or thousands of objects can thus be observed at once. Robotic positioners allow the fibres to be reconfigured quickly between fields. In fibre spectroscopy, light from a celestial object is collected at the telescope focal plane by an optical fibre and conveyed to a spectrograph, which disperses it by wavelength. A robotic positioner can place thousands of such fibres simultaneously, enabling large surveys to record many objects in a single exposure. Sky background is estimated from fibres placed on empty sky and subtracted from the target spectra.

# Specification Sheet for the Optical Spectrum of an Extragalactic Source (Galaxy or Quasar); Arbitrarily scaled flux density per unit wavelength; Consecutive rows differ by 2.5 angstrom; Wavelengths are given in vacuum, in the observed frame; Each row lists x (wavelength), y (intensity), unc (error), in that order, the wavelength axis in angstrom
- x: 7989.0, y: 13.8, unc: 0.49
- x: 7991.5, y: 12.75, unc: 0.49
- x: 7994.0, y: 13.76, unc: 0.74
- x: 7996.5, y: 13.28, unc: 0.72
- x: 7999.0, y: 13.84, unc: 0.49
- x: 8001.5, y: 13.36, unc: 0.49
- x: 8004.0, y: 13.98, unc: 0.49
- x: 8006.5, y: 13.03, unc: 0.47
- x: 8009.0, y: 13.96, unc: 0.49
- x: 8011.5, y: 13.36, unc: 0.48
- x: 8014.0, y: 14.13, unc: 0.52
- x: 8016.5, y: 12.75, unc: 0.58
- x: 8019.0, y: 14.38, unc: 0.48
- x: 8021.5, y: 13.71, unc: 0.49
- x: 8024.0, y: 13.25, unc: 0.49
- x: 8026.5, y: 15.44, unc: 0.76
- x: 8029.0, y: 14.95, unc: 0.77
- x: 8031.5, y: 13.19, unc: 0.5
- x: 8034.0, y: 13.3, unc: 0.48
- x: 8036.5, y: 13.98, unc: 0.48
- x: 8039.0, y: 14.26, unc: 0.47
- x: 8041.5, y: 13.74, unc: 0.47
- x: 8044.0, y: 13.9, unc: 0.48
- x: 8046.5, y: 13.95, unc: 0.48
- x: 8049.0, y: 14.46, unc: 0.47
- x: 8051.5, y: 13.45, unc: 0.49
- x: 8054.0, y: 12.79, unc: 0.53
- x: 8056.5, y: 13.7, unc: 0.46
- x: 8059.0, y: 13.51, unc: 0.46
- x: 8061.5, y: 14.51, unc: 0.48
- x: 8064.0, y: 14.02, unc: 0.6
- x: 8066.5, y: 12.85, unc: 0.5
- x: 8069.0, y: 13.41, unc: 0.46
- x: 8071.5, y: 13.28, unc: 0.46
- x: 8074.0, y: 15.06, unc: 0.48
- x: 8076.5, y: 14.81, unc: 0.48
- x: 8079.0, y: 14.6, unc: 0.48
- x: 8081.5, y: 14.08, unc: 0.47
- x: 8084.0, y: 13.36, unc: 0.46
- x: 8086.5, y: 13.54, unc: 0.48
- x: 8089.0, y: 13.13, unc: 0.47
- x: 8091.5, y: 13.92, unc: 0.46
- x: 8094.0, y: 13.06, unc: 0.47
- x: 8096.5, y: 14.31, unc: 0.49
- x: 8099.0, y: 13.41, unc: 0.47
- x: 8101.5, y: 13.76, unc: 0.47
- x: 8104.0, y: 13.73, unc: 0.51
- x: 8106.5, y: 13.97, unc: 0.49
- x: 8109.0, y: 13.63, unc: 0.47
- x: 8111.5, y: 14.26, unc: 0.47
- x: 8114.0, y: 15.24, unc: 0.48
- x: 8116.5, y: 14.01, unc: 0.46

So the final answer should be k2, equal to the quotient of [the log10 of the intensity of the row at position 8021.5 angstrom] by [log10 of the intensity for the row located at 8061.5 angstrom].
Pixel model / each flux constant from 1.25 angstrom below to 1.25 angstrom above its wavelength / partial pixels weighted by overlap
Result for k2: 0.98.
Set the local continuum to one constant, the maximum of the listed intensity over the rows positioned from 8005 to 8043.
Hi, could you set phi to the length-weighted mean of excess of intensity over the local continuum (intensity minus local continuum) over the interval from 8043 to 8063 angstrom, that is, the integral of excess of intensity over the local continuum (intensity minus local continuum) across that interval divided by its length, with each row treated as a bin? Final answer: -1.65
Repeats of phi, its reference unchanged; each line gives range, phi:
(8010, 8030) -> -1.46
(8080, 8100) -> -1.82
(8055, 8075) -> -1.68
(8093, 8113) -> -1.65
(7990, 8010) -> -1.95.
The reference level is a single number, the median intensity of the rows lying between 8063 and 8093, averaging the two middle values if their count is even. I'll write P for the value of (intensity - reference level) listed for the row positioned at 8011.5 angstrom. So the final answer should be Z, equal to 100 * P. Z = -37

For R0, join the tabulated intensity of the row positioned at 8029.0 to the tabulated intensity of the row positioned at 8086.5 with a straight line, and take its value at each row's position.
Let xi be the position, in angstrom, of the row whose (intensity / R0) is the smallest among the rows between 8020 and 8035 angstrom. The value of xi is 8024.0 angstrom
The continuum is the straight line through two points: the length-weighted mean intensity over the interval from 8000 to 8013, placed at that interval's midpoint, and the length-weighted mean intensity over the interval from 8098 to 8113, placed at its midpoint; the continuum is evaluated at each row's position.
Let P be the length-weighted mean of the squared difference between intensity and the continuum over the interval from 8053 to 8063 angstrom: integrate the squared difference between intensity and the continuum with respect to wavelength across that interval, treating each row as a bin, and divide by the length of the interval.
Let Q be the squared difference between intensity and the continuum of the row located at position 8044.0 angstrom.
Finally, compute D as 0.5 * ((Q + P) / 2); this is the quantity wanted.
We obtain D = 0.10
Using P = 0.4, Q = 0.06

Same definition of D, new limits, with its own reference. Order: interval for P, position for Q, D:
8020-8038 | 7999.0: 0.22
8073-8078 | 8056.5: 0.35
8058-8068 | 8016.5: 0.27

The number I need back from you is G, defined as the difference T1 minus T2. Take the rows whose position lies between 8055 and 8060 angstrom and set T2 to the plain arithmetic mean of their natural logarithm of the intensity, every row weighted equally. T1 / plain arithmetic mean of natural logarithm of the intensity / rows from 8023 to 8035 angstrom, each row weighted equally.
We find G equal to 0.028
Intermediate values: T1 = 2.64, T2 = 2.610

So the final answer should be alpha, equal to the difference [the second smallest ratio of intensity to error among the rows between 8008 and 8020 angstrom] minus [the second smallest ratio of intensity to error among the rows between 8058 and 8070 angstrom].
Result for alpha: 1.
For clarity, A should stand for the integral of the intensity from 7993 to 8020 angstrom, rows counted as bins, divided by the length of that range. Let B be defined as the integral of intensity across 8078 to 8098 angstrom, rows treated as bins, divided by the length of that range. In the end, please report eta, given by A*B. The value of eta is 187.0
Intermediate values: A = 13.6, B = 13.7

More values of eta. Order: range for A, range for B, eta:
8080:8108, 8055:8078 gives 190.0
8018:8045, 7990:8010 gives 189.0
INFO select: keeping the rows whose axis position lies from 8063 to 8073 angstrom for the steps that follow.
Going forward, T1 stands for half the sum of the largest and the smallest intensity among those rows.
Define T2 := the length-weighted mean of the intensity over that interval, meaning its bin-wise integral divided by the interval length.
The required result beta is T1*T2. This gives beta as 180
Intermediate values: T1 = 13.4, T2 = 13.4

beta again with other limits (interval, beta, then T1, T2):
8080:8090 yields 185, 13.6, 13.6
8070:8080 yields 204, 14.2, 14.4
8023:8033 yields 203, 14.3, 14.2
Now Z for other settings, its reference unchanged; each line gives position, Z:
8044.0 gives 17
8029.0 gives 122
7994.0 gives 3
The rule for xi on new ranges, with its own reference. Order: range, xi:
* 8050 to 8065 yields 8054.0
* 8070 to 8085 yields 8071.5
